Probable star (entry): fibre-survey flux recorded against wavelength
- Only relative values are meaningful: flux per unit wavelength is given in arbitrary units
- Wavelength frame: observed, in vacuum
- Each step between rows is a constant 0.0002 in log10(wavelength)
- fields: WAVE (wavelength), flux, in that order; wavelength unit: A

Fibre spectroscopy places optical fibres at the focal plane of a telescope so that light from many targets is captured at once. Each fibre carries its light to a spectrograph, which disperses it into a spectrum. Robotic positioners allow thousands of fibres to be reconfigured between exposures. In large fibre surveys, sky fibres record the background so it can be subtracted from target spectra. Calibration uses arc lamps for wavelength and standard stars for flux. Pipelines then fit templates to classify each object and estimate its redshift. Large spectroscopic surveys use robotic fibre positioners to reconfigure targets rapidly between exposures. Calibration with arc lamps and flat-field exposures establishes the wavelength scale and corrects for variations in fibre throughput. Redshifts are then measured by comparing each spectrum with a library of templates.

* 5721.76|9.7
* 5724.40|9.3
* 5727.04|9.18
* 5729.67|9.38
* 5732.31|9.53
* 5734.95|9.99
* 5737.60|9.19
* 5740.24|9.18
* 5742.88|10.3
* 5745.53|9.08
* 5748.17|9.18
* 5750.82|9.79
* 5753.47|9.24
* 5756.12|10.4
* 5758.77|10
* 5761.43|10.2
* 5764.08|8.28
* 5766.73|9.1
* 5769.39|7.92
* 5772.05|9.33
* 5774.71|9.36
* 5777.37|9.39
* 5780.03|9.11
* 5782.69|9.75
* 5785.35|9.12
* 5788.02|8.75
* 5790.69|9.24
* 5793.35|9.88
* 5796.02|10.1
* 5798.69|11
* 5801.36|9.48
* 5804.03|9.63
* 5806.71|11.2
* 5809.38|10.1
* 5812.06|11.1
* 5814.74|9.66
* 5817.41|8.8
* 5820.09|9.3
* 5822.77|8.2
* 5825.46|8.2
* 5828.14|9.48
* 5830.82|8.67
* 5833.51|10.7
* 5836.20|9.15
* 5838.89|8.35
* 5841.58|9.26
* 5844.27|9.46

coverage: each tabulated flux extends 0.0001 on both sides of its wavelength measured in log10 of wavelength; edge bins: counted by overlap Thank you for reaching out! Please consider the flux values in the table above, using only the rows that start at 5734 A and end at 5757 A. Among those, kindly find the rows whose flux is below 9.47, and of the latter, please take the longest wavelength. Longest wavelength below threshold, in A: 5753.47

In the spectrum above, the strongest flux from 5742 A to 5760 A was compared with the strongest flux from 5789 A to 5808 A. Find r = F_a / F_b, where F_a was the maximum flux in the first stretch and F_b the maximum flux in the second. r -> 0.93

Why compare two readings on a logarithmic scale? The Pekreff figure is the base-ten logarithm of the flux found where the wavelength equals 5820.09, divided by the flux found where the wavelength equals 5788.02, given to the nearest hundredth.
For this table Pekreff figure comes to 0.03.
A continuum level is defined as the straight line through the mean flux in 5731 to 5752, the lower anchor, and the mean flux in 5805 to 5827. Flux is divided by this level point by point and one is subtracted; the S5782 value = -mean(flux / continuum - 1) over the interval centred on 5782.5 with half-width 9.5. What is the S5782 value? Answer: 0.032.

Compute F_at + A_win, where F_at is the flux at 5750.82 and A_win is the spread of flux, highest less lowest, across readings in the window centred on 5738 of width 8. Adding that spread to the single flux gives 10.6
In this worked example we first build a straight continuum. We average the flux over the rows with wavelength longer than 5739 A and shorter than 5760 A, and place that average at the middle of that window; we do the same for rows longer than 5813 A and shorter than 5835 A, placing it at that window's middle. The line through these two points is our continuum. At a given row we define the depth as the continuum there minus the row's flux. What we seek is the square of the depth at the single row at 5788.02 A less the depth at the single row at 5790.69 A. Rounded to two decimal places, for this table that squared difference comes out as 0.26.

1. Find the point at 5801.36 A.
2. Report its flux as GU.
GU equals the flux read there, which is 9.48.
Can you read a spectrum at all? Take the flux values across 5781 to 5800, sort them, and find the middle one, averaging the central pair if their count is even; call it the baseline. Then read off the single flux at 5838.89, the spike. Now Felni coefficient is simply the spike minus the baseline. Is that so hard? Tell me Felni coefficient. -1.4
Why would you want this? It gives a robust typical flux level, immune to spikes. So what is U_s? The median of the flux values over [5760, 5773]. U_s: 9.1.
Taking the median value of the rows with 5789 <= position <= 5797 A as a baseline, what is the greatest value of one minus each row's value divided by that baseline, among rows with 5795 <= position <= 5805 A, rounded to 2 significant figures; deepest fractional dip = 0.040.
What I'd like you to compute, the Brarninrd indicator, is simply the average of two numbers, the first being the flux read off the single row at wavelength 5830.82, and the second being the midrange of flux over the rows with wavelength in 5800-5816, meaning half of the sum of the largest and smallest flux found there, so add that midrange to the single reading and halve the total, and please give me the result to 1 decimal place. 9.5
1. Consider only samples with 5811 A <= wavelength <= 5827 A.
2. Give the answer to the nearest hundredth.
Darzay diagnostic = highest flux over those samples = 11.10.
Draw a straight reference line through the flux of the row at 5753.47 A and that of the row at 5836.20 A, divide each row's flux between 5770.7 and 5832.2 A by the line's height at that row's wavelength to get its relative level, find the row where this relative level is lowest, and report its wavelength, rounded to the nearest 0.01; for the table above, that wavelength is 5822.77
